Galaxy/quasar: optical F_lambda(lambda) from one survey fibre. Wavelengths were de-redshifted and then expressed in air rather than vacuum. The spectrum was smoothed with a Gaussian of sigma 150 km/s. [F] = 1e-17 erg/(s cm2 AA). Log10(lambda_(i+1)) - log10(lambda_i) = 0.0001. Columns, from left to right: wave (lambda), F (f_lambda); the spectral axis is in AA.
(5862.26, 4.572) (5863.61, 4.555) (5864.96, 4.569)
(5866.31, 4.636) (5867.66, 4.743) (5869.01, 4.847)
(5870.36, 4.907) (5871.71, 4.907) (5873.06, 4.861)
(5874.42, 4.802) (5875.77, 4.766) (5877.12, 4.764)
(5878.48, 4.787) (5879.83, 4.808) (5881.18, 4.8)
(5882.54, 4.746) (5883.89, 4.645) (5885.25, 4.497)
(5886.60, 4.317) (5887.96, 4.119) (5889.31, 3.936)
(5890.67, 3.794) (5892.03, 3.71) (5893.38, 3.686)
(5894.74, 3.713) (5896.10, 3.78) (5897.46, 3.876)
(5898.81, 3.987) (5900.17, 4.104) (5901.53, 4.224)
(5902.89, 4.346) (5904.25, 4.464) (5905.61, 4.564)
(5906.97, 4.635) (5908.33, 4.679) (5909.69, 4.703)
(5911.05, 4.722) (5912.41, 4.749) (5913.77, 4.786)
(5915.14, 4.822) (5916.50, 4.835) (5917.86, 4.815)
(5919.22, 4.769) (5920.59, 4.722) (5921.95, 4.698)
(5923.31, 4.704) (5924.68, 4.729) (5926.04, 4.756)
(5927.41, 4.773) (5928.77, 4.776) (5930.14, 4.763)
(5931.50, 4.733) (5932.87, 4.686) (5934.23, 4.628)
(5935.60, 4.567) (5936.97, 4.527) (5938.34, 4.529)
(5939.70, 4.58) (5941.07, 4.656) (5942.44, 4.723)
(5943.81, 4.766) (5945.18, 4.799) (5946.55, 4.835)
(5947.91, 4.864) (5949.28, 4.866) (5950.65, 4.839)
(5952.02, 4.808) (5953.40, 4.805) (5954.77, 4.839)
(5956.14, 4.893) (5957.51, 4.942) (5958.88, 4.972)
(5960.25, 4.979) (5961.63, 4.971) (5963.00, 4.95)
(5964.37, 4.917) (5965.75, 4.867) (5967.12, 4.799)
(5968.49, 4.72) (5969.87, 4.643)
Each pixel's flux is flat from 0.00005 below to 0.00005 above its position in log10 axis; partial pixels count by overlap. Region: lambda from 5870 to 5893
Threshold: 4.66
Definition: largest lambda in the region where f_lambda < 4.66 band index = 5892.03 AA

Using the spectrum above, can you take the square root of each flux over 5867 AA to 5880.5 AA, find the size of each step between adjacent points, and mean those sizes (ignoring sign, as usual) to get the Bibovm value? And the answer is 0.0089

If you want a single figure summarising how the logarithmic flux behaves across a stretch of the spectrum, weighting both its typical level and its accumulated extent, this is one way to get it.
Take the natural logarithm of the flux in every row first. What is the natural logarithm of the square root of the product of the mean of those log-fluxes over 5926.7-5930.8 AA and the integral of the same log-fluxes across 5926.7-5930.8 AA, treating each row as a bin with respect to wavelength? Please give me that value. 1.15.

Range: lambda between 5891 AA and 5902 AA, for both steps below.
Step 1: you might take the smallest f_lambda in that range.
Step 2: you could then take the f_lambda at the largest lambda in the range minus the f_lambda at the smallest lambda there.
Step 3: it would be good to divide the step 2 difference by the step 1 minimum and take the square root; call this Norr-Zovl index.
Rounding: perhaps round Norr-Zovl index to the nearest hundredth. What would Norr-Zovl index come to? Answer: 0.37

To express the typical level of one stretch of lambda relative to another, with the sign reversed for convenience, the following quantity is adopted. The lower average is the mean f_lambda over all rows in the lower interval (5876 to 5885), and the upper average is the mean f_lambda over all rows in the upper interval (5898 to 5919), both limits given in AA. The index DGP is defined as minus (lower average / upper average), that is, -1.04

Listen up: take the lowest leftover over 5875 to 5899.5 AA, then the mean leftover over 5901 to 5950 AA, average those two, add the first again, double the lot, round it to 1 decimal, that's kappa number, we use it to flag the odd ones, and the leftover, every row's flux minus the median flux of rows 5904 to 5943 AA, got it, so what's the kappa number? -3.1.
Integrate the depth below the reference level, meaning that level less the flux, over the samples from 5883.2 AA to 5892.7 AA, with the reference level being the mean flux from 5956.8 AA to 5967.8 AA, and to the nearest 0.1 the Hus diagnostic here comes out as 7.4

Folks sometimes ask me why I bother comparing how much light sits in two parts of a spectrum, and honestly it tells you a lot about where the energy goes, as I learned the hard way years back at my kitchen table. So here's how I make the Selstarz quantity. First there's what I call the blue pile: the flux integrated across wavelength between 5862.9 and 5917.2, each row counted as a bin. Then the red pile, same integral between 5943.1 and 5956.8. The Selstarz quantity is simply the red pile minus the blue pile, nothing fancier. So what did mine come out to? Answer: -177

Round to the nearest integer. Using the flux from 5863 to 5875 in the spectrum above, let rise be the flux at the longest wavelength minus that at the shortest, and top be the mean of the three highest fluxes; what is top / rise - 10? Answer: 10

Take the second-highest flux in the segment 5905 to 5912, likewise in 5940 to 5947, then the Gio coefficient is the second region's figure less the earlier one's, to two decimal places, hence 0.10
